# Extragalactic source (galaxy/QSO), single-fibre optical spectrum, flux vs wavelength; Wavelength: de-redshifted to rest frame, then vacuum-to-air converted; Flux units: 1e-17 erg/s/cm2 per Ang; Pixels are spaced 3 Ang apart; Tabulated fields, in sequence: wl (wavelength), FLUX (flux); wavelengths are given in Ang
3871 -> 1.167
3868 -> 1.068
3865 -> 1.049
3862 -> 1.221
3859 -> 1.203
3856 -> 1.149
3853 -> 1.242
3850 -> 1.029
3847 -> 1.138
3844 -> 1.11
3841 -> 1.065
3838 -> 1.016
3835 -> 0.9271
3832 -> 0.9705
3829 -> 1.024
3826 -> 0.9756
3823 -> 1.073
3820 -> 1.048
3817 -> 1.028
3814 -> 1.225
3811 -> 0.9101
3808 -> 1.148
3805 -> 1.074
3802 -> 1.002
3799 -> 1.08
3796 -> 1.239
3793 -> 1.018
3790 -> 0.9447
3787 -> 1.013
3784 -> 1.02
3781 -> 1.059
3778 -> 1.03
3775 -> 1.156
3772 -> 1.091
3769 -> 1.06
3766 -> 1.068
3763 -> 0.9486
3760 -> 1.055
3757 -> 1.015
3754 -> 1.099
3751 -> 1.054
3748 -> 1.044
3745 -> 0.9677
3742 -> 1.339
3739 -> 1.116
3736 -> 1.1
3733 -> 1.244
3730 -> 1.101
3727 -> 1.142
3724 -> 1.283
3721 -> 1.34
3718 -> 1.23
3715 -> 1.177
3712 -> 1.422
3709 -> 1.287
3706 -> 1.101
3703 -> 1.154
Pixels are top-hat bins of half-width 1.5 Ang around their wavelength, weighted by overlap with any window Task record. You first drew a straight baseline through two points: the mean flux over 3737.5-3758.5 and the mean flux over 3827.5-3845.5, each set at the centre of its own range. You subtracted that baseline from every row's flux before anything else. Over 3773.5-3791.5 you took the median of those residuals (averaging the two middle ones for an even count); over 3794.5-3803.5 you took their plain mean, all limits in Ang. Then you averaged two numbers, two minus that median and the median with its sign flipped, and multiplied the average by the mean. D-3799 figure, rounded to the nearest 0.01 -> 0.06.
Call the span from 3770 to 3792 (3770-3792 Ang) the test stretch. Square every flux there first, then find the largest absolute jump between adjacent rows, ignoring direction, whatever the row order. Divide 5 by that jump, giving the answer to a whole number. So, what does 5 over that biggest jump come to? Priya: 18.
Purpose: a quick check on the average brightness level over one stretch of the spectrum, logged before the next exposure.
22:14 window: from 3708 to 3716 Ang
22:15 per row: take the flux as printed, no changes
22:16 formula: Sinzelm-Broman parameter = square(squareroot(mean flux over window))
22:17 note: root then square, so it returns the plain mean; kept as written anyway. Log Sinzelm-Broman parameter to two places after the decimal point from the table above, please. 1.30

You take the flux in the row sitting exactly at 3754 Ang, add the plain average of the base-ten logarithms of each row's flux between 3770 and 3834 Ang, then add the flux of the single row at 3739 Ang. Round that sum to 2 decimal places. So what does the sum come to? 2.24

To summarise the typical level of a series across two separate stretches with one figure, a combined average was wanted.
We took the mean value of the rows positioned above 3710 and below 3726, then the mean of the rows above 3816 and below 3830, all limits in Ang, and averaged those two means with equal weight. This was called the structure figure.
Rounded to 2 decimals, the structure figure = 1.16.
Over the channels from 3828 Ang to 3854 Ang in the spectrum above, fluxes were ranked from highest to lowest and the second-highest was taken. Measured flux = 1.138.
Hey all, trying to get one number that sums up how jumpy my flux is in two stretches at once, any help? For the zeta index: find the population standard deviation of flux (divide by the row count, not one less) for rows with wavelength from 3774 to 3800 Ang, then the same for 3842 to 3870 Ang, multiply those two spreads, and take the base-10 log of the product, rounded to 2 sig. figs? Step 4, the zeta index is -2.2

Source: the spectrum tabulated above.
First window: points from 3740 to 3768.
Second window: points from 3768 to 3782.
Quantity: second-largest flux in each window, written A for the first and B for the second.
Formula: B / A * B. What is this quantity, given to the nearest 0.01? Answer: 1.08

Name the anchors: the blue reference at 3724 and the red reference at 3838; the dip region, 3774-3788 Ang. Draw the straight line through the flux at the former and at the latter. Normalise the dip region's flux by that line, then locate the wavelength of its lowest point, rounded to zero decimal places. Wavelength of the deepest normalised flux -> 3778 Ang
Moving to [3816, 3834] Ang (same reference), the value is 3826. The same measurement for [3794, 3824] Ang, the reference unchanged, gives 3811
